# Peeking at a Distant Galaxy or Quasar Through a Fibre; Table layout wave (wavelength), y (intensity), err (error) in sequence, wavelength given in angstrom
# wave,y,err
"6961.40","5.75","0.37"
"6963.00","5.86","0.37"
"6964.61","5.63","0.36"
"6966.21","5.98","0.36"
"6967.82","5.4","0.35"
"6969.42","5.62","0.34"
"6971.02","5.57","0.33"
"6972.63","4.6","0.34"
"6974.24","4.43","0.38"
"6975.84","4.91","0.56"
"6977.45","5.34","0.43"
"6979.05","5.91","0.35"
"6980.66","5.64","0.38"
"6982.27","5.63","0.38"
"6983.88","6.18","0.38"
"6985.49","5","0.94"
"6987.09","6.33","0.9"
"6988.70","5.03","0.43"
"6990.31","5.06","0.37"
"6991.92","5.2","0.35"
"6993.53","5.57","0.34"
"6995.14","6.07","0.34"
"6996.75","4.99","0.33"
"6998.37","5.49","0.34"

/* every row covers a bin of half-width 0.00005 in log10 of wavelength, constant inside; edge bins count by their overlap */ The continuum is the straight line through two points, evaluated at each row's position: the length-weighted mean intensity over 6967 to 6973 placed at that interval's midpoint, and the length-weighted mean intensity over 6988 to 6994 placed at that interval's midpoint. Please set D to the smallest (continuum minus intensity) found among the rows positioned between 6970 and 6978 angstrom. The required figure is -0.23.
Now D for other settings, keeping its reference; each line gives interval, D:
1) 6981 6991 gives -1.10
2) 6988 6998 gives -0.90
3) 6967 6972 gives -0.27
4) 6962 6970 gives -0.60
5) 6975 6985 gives -0.93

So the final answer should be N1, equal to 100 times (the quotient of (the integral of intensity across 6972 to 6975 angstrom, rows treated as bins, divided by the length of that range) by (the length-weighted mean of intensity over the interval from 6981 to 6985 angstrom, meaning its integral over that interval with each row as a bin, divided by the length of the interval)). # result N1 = 78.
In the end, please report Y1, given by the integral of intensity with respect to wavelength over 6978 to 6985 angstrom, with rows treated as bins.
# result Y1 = 40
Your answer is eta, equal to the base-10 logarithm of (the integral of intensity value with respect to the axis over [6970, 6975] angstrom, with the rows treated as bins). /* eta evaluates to 1.39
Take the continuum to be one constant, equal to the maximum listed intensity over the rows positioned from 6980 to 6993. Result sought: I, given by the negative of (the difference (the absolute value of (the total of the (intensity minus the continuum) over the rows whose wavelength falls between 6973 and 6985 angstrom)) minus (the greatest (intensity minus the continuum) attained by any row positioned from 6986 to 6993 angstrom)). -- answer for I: -6.3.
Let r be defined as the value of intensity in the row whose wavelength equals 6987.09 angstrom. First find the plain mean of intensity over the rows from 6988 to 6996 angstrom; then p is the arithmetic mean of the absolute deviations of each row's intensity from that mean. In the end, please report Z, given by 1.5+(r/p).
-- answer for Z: 20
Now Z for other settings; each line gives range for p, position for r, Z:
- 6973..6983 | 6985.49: 13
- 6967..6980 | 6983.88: 16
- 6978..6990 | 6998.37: 15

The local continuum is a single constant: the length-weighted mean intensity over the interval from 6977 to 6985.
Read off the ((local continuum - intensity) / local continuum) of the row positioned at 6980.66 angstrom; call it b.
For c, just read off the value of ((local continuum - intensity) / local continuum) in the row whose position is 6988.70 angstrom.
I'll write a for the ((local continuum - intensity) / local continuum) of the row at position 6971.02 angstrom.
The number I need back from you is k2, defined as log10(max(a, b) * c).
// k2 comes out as -2.5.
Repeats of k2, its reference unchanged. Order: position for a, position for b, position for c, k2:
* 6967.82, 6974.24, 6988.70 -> -1.6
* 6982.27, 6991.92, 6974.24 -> -1.7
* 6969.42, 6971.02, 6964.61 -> -3.3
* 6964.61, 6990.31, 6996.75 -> -1.8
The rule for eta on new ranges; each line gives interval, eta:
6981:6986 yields 1.45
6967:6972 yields 1.44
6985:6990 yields 1.44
